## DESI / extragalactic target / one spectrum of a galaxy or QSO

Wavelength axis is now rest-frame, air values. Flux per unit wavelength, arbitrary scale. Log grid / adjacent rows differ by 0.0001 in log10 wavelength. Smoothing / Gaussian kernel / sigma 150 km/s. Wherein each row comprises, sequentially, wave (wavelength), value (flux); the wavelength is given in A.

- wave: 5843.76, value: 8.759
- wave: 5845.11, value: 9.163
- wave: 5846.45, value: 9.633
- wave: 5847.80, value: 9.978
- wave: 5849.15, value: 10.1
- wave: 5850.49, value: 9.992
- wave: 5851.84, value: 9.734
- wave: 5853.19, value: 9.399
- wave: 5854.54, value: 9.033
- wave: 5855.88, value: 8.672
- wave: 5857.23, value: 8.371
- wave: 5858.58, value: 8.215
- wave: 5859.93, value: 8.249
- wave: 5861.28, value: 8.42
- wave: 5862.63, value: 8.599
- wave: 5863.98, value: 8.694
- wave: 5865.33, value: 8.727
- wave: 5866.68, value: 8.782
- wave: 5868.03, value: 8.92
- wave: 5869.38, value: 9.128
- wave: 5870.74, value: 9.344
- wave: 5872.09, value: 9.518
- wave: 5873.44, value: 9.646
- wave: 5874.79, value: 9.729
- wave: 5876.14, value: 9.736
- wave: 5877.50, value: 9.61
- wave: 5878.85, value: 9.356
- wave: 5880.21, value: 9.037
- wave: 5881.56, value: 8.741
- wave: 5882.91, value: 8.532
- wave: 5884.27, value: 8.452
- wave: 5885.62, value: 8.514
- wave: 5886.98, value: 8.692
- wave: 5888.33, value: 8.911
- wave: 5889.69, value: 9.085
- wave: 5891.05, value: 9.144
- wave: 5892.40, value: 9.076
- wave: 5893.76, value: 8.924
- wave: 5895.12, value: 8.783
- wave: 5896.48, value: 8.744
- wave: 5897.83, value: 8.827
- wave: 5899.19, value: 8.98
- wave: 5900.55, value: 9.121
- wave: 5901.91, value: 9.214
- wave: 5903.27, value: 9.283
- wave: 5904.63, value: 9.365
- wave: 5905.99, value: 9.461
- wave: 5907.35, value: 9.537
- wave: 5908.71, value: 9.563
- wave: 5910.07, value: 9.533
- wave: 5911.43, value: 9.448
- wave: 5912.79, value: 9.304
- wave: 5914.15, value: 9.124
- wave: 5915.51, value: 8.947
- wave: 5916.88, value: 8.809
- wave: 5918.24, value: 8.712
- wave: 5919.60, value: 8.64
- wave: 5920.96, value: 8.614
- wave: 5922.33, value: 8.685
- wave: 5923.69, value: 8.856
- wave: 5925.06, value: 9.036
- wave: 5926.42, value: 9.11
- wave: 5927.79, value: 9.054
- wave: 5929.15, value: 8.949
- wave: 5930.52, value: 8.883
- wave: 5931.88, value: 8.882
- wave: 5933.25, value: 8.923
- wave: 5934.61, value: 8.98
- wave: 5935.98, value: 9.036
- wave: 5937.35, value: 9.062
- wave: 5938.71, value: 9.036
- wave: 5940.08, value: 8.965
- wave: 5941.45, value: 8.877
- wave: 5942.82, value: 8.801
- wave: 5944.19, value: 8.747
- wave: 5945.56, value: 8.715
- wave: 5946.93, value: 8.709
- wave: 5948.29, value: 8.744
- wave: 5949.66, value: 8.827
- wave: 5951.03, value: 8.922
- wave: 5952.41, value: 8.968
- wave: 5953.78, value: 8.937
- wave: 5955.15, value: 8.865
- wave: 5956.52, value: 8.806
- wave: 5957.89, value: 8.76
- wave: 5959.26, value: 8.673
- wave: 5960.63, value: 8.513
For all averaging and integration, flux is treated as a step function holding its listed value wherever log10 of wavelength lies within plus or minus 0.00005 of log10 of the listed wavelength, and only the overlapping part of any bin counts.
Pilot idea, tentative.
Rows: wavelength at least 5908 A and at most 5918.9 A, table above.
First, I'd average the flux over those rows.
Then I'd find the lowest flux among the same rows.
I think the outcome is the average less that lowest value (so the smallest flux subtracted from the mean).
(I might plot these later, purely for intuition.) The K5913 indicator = 0.47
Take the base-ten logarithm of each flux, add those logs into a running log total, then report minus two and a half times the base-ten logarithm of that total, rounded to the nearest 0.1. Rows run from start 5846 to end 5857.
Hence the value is -2.2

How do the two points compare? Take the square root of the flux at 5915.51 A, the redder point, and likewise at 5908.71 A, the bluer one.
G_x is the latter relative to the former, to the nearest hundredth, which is 1.03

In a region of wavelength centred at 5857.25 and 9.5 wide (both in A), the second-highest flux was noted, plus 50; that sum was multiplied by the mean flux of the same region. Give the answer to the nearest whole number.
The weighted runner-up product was 509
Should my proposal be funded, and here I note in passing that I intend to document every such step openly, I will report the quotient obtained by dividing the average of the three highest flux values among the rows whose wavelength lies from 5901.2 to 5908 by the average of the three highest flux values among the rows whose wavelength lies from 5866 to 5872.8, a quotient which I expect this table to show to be 1.013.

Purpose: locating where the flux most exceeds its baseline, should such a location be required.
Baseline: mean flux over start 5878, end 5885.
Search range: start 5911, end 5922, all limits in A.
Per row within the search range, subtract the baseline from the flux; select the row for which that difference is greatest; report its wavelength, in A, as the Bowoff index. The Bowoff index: 5911.43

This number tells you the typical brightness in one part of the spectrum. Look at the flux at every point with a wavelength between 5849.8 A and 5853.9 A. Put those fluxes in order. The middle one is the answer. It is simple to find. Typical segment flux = 9.7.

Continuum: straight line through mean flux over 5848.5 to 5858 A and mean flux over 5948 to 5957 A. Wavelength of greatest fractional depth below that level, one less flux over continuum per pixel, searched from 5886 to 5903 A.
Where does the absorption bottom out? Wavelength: 5886.98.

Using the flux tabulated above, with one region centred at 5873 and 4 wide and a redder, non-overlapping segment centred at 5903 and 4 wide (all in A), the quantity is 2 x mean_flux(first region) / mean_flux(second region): 2.07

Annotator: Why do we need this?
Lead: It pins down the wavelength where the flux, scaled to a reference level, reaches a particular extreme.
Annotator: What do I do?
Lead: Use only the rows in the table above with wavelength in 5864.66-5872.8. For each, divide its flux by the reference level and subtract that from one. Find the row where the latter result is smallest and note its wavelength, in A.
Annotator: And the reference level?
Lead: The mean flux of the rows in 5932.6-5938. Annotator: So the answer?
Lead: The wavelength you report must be 5872.09 A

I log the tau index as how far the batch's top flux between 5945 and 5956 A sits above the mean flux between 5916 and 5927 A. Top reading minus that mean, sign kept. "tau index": 0.16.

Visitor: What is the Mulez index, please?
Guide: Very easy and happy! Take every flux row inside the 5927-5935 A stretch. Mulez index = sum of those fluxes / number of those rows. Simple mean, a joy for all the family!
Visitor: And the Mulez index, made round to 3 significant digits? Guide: 8.95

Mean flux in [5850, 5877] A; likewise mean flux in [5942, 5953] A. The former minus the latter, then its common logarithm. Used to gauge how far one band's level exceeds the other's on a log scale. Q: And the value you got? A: -0.62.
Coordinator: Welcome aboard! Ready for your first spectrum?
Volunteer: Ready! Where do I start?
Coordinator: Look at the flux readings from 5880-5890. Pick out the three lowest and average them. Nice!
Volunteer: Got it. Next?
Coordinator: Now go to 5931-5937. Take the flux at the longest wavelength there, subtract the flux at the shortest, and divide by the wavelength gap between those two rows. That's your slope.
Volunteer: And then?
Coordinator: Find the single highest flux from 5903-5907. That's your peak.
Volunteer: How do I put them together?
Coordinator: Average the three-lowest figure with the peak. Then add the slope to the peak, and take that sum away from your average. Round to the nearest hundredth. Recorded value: -0.52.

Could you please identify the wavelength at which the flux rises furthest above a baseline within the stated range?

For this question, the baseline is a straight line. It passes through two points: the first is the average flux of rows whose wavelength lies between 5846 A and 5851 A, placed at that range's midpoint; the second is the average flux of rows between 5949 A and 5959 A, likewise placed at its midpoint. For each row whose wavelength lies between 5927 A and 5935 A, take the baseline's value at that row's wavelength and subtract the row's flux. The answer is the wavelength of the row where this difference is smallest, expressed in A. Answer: 5927.79 A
